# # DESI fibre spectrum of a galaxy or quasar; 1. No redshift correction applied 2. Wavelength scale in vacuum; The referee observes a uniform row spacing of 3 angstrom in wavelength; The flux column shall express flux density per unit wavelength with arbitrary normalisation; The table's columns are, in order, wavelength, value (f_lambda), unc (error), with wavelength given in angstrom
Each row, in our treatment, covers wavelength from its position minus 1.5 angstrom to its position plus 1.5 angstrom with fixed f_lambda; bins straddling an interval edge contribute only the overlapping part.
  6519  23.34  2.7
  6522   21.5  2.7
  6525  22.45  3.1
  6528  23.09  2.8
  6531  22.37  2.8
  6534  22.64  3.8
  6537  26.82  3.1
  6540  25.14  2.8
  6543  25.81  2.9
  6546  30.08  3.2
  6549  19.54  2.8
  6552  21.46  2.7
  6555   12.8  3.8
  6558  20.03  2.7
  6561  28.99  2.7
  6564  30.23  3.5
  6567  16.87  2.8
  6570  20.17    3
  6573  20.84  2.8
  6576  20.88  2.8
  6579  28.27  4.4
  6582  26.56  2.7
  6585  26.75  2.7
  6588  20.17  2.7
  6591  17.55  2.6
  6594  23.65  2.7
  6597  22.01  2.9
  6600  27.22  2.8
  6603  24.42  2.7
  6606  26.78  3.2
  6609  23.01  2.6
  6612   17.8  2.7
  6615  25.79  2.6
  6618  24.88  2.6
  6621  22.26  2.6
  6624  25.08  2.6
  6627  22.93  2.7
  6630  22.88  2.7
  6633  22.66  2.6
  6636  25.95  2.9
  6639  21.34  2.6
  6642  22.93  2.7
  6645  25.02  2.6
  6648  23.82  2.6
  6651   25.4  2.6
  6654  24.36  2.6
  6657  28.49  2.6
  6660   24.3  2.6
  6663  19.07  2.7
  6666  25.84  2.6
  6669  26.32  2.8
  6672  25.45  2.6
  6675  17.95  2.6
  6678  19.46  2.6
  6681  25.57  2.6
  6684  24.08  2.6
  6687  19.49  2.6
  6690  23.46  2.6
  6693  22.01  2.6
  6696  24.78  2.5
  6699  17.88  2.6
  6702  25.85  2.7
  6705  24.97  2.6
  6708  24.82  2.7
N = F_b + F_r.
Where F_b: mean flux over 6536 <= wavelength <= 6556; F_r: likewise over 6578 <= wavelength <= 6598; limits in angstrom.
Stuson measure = 46.7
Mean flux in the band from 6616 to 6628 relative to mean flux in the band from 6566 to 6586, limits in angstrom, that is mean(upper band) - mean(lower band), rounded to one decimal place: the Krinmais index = 0.9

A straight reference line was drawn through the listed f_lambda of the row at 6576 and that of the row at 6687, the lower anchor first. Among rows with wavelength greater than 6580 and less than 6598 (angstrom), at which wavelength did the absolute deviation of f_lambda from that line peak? 6585 angstrom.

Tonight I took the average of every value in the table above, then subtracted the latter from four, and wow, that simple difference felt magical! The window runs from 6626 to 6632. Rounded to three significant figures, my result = -18.9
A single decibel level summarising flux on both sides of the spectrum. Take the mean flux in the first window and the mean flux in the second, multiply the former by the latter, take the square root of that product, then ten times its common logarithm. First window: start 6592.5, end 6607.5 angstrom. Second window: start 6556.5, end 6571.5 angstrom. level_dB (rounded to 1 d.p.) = 13.8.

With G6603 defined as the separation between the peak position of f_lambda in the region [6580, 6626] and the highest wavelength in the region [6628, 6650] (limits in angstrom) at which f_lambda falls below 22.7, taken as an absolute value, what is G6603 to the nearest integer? 39 angstrom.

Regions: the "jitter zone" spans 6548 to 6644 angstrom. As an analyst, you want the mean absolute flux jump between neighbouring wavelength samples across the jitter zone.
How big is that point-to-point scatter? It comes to 3.78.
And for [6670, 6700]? 4.03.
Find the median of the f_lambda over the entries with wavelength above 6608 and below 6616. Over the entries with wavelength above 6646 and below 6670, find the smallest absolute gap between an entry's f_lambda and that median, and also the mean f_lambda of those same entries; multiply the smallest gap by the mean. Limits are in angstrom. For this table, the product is 20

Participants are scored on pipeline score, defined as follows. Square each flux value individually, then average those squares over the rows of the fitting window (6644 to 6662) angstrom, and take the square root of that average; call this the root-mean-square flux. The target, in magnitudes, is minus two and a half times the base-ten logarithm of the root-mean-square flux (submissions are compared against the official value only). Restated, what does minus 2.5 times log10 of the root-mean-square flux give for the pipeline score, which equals -3.51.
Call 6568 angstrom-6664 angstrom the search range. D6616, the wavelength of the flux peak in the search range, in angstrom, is 6657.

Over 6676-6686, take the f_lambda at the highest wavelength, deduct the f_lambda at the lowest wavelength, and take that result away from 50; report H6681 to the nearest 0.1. 45.4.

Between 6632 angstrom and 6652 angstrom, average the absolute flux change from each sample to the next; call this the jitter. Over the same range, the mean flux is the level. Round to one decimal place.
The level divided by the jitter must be 10.0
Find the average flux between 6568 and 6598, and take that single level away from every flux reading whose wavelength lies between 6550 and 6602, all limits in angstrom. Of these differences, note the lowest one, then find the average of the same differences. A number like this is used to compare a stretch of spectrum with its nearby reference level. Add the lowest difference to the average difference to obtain -10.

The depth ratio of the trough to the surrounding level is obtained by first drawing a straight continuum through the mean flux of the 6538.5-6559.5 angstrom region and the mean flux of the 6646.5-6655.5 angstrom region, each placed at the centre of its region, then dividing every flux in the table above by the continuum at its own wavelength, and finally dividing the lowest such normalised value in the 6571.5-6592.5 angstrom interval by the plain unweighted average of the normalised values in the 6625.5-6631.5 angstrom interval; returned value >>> 0.80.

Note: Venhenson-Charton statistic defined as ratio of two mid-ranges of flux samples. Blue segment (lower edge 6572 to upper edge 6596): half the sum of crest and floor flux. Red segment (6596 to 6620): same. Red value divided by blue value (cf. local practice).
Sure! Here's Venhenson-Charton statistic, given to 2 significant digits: 0.98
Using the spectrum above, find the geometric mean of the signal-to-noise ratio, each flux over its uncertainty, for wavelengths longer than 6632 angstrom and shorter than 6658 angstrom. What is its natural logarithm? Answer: 2.22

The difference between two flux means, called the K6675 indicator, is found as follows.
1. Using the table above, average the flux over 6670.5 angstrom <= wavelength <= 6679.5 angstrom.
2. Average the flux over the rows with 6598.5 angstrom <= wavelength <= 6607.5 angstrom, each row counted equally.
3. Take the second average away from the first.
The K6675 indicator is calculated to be -5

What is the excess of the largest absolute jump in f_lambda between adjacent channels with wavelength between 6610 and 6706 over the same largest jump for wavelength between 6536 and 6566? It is -3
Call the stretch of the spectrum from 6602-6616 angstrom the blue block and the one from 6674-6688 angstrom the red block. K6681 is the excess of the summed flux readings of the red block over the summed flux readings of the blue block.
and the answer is -11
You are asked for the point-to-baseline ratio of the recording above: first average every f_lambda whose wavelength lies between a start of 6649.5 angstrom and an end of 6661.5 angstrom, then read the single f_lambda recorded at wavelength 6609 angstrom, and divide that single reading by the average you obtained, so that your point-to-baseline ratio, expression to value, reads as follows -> 0.90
